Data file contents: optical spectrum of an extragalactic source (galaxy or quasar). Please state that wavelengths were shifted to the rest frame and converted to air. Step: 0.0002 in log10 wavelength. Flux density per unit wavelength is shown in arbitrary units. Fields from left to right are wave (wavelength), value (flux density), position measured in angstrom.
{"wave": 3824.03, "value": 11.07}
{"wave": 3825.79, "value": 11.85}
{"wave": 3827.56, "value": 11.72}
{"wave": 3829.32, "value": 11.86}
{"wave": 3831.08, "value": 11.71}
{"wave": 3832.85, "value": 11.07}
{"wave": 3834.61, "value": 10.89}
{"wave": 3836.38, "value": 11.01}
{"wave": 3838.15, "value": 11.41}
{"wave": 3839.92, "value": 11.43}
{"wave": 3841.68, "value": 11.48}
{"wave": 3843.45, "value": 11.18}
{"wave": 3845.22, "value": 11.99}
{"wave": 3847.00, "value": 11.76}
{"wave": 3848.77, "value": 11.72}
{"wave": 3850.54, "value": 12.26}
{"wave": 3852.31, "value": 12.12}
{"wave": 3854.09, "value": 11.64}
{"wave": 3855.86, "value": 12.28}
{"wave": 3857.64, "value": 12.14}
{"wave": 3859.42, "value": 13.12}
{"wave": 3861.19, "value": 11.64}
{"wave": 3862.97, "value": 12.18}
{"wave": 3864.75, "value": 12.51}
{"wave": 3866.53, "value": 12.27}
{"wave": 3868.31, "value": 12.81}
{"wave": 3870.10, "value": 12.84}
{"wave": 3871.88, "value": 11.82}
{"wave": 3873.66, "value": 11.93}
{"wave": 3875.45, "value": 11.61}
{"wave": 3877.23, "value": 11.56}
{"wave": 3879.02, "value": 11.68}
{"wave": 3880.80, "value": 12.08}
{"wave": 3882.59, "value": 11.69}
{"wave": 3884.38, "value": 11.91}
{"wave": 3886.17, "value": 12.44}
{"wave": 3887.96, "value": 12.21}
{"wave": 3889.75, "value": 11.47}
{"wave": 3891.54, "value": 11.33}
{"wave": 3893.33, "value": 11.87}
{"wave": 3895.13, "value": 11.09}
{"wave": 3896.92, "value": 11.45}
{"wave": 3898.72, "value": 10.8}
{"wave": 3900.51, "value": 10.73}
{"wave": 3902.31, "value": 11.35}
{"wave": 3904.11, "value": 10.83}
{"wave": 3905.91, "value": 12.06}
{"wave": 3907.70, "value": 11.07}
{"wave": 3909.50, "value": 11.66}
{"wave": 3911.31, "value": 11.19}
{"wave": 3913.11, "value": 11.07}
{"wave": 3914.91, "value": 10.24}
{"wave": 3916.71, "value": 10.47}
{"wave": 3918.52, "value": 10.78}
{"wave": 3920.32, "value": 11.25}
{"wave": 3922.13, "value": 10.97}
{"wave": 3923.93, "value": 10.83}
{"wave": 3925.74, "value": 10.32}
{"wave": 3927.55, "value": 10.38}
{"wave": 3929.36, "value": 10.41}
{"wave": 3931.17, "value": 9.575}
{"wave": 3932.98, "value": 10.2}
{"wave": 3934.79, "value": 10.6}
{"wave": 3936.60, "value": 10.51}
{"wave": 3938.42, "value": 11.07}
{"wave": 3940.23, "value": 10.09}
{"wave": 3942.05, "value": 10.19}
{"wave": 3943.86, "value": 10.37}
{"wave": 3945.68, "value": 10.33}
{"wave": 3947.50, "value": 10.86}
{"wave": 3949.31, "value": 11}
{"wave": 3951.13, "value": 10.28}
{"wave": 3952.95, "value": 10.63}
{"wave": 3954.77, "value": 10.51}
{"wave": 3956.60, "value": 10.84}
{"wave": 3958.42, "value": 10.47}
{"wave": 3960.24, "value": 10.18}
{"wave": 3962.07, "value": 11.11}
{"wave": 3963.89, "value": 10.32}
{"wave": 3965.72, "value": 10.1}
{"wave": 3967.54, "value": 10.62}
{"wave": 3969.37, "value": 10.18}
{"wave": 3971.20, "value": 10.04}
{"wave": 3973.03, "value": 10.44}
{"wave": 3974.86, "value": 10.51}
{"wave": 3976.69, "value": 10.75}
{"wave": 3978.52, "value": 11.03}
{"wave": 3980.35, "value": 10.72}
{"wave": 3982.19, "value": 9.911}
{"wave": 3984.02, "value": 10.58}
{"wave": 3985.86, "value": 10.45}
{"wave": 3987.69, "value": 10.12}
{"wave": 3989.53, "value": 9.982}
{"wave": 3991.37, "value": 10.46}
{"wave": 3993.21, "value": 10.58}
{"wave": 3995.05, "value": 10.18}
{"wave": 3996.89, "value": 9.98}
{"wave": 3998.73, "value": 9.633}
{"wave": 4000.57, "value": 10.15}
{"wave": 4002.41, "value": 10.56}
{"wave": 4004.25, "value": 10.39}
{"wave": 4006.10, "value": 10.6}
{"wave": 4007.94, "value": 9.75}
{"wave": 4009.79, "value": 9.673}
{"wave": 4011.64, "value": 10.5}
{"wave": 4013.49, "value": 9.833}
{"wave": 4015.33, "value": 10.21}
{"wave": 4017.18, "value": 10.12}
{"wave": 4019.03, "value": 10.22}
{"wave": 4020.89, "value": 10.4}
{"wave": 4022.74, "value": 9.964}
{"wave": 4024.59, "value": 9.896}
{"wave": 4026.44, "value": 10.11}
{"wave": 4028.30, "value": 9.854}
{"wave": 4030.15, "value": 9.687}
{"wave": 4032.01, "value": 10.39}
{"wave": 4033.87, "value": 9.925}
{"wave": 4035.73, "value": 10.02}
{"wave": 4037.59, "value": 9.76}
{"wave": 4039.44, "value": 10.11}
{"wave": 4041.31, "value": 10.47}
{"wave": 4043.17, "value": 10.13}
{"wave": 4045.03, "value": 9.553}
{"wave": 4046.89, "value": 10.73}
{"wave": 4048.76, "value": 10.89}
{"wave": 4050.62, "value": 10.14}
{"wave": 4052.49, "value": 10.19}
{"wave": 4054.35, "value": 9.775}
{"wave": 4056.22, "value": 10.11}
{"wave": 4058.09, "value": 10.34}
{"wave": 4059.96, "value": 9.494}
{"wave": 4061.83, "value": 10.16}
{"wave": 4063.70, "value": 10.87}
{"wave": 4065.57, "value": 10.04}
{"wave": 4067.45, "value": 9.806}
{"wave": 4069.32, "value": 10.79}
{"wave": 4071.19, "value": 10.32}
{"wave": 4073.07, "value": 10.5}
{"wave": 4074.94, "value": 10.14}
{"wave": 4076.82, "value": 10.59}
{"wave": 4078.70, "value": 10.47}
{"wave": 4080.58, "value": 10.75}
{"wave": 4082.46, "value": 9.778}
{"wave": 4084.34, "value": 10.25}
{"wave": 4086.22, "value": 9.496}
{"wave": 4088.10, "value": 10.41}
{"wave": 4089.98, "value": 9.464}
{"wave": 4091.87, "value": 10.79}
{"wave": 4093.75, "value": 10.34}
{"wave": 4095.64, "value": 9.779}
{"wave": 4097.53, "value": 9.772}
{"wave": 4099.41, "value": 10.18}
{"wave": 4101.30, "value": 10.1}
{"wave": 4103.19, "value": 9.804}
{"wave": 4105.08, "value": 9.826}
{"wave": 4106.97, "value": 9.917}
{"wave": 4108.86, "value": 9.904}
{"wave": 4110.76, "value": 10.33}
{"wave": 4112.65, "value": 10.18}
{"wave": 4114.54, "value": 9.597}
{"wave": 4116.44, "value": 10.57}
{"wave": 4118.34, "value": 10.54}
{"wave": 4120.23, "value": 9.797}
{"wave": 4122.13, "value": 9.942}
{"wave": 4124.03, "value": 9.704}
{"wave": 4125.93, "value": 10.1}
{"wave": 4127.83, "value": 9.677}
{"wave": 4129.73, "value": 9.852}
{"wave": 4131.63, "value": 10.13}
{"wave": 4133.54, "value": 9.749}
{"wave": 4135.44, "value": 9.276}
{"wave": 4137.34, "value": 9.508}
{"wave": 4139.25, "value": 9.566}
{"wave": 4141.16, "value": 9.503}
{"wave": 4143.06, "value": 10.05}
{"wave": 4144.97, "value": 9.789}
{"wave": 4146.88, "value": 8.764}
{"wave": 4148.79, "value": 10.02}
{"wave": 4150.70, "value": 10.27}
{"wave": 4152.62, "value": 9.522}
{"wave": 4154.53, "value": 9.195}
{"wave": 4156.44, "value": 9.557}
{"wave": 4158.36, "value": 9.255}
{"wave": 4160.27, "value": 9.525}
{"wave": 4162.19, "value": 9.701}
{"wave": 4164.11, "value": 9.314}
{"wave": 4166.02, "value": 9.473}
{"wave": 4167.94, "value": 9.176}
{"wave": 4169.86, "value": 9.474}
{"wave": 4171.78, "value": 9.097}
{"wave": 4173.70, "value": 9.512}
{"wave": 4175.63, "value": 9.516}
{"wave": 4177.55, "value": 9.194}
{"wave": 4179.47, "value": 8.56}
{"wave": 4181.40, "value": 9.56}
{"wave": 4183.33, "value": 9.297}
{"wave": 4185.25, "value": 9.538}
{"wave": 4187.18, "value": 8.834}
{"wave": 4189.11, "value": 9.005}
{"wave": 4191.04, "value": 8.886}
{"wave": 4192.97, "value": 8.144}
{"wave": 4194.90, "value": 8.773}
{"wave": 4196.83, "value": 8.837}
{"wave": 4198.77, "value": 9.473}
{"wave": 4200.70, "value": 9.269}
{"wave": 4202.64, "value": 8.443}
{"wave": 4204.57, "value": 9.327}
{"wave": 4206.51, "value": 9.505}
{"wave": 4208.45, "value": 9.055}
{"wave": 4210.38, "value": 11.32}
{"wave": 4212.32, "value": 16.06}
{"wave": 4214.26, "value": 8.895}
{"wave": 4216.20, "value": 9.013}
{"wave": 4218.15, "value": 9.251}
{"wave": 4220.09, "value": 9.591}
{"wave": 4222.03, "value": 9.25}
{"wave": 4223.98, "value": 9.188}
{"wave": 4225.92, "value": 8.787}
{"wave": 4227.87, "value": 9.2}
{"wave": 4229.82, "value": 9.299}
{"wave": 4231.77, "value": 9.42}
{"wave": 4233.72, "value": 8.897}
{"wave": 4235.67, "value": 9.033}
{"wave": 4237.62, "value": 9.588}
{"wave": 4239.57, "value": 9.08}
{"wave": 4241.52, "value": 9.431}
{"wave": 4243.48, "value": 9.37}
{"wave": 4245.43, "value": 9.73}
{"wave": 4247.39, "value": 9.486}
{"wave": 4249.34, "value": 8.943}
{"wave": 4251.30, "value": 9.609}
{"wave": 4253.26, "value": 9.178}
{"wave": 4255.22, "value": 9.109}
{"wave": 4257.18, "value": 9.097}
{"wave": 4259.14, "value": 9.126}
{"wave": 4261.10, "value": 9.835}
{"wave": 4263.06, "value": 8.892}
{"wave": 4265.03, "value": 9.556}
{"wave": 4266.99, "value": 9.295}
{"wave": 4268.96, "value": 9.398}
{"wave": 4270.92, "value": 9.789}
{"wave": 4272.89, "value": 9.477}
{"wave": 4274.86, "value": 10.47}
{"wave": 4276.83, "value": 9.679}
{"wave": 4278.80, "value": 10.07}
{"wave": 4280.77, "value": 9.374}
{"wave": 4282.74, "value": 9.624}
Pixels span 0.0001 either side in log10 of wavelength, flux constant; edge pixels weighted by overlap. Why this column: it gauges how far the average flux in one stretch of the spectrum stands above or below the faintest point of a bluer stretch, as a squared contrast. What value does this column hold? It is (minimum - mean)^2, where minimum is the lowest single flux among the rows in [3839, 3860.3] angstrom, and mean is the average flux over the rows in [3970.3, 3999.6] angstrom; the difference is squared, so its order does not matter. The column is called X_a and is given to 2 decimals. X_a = 0.71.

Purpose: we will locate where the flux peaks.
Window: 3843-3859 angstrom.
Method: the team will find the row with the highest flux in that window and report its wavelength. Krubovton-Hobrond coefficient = 3855.86 angstrom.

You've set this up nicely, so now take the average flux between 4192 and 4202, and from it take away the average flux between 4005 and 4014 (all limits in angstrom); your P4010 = -1.2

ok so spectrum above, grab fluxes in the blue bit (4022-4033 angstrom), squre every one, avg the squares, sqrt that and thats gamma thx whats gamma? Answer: 10.0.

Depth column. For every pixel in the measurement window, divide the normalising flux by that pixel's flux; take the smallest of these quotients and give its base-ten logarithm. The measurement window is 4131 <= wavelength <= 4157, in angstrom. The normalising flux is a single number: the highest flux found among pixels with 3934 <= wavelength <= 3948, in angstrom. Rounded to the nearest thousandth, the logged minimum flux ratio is 0.033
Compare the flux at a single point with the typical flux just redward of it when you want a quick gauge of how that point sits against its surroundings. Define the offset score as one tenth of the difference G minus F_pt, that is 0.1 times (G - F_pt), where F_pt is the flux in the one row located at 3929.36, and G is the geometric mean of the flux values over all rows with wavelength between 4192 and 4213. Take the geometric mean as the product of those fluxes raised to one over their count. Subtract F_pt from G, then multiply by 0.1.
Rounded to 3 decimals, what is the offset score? -0.075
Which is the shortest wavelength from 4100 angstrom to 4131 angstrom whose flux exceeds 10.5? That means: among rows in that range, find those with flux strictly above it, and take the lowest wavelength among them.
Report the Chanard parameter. 4116.44 angstrom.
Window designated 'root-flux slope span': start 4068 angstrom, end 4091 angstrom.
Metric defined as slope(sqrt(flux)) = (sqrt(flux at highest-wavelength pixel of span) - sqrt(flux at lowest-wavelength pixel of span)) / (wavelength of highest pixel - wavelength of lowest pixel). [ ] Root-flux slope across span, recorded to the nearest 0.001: -0.010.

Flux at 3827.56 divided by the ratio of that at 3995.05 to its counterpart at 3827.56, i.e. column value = 13.5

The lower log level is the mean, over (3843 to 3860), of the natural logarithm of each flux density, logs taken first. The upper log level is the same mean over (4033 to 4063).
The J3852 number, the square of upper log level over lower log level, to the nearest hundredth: 0.87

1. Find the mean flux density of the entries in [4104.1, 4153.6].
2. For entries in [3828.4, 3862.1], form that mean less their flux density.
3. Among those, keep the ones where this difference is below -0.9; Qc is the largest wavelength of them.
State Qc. 3861.19 angstrom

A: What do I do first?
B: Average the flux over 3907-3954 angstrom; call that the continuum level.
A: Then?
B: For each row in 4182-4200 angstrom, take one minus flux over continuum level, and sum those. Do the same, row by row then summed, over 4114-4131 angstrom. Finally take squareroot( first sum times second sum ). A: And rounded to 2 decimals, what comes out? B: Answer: 0.88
